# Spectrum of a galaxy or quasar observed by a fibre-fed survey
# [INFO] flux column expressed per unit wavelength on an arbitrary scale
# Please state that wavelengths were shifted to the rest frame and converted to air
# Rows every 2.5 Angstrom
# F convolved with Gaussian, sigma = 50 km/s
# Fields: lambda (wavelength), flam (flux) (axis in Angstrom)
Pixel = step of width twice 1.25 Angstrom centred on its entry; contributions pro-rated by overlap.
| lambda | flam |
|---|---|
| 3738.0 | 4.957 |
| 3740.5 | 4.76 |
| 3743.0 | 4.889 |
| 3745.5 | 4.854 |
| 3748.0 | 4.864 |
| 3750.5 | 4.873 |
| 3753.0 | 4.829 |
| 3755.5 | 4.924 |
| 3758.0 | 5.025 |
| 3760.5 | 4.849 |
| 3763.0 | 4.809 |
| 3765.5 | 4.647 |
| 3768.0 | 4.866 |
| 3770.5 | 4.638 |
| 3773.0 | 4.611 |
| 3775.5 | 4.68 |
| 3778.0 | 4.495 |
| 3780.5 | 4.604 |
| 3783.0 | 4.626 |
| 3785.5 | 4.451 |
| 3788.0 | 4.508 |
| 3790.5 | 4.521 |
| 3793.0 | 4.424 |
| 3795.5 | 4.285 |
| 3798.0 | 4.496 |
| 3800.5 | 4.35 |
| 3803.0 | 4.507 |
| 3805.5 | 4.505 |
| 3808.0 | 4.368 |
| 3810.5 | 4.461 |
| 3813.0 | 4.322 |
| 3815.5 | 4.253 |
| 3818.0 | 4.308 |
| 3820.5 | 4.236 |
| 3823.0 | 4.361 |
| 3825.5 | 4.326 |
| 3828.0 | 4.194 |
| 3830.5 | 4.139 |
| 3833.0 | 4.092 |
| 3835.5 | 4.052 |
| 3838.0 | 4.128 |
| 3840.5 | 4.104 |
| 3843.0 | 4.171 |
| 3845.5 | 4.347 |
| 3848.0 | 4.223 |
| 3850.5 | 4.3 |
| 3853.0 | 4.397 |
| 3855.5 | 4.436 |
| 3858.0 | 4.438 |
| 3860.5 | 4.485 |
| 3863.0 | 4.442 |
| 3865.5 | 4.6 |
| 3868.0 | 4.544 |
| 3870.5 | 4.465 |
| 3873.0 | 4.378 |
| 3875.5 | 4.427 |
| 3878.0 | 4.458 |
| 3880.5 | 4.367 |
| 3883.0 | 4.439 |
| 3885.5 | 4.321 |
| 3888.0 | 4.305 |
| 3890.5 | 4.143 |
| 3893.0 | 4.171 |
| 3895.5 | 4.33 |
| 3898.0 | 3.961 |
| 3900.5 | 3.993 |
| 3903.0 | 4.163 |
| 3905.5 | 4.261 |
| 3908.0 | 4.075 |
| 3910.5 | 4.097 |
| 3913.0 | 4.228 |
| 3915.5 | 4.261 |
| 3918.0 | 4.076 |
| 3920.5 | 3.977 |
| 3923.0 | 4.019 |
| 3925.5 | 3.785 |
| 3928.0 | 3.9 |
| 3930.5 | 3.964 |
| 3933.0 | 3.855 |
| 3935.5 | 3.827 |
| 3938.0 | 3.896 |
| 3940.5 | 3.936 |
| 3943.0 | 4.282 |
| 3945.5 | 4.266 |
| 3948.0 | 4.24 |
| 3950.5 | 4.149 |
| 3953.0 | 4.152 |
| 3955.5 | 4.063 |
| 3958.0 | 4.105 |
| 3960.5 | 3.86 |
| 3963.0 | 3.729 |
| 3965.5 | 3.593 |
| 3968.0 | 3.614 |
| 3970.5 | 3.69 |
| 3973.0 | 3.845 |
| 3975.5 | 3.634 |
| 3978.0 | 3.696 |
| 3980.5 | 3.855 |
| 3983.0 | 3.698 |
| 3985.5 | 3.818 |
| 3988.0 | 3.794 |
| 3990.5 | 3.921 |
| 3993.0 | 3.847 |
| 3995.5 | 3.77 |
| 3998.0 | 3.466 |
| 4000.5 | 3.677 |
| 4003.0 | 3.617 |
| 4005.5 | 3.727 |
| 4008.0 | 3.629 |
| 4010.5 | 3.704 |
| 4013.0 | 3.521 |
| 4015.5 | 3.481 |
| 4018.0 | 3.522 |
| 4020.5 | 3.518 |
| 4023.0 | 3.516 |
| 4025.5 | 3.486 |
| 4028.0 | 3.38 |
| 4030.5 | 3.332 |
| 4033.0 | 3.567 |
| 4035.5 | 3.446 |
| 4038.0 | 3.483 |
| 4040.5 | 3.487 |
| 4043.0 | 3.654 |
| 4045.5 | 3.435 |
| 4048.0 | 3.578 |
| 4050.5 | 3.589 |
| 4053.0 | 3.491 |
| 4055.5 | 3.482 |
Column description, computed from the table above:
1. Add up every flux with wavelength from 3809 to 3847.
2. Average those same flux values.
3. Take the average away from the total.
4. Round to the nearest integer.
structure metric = 59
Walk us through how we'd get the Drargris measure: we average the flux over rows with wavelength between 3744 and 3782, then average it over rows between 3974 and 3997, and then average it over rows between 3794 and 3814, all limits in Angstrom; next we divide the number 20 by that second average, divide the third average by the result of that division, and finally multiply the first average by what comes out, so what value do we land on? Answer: 4.0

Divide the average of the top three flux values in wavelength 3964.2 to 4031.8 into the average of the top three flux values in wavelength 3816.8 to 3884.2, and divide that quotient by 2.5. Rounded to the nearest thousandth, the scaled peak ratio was 0.469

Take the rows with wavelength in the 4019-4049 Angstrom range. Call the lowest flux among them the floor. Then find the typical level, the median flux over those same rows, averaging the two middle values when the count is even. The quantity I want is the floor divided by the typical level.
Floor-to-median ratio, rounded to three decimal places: 0.956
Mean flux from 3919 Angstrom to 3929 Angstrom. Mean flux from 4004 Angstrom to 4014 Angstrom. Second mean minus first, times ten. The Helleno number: -2.8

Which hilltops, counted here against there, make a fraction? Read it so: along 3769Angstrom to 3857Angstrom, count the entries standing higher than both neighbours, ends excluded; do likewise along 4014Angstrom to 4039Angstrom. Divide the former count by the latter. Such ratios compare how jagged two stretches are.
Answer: 5.0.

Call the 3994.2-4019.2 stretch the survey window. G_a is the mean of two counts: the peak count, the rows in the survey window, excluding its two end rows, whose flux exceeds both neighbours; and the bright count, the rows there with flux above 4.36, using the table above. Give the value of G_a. 1.5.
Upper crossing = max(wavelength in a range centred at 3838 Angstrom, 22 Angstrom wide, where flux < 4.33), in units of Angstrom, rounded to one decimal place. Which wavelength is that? 3848.0 Angstrom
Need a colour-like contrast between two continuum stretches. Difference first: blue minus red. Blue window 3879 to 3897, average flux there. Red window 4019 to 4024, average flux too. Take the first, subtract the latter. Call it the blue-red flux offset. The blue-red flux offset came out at 0.78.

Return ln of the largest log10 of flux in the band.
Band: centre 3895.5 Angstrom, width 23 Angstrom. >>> -0.45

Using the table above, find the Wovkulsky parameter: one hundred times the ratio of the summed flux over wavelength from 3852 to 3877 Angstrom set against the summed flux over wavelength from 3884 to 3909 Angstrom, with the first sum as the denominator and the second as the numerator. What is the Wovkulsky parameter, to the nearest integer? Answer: 94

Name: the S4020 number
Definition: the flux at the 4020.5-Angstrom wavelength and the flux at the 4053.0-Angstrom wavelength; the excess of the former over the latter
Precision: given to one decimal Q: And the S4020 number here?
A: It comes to 0.0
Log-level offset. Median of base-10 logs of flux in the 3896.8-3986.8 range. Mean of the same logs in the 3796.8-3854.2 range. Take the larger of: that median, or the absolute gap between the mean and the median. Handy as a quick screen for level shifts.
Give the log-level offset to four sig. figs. 0.5980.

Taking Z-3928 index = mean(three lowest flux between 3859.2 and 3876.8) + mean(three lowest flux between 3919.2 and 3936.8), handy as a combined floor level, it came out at 8.24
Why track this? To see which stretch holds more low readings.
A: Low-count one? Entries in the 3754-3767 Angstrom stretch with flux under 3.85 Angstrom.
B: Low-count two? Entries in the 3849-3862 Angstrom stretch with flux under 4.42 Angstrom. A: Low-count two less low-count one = 2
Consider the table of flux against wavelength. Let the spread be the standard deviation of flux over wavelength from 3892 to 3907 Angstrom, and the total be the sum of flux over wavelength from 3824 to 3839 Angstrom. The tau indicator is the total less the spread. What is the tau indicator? 24.8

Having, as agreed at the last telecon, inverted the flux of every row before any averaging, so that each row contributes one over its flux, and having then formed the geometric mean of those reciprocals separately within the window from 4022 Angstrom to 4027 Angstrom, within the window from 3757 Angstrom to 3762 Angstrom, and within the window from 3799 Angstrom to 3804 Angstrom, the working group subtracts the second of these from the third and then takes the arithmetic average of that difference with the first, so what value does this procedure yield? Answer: 0.154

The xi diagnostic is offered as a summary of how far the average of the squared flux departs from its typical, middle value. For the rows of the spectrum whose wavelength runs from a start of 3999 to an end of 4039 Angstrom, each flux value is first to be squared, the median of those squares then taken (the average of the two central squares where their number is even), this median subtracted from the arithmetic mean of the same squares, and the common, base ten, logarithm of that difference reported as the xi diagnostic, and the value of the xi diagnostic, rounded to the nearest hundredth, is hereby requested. -0.85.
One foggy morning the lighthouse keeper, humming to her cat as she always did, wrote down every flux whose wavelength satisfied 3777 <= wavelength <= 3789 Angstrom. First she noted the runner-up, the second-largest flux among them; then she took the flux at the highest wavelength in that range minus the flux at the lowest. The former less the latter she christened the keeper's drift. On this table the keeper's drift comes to 4.59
